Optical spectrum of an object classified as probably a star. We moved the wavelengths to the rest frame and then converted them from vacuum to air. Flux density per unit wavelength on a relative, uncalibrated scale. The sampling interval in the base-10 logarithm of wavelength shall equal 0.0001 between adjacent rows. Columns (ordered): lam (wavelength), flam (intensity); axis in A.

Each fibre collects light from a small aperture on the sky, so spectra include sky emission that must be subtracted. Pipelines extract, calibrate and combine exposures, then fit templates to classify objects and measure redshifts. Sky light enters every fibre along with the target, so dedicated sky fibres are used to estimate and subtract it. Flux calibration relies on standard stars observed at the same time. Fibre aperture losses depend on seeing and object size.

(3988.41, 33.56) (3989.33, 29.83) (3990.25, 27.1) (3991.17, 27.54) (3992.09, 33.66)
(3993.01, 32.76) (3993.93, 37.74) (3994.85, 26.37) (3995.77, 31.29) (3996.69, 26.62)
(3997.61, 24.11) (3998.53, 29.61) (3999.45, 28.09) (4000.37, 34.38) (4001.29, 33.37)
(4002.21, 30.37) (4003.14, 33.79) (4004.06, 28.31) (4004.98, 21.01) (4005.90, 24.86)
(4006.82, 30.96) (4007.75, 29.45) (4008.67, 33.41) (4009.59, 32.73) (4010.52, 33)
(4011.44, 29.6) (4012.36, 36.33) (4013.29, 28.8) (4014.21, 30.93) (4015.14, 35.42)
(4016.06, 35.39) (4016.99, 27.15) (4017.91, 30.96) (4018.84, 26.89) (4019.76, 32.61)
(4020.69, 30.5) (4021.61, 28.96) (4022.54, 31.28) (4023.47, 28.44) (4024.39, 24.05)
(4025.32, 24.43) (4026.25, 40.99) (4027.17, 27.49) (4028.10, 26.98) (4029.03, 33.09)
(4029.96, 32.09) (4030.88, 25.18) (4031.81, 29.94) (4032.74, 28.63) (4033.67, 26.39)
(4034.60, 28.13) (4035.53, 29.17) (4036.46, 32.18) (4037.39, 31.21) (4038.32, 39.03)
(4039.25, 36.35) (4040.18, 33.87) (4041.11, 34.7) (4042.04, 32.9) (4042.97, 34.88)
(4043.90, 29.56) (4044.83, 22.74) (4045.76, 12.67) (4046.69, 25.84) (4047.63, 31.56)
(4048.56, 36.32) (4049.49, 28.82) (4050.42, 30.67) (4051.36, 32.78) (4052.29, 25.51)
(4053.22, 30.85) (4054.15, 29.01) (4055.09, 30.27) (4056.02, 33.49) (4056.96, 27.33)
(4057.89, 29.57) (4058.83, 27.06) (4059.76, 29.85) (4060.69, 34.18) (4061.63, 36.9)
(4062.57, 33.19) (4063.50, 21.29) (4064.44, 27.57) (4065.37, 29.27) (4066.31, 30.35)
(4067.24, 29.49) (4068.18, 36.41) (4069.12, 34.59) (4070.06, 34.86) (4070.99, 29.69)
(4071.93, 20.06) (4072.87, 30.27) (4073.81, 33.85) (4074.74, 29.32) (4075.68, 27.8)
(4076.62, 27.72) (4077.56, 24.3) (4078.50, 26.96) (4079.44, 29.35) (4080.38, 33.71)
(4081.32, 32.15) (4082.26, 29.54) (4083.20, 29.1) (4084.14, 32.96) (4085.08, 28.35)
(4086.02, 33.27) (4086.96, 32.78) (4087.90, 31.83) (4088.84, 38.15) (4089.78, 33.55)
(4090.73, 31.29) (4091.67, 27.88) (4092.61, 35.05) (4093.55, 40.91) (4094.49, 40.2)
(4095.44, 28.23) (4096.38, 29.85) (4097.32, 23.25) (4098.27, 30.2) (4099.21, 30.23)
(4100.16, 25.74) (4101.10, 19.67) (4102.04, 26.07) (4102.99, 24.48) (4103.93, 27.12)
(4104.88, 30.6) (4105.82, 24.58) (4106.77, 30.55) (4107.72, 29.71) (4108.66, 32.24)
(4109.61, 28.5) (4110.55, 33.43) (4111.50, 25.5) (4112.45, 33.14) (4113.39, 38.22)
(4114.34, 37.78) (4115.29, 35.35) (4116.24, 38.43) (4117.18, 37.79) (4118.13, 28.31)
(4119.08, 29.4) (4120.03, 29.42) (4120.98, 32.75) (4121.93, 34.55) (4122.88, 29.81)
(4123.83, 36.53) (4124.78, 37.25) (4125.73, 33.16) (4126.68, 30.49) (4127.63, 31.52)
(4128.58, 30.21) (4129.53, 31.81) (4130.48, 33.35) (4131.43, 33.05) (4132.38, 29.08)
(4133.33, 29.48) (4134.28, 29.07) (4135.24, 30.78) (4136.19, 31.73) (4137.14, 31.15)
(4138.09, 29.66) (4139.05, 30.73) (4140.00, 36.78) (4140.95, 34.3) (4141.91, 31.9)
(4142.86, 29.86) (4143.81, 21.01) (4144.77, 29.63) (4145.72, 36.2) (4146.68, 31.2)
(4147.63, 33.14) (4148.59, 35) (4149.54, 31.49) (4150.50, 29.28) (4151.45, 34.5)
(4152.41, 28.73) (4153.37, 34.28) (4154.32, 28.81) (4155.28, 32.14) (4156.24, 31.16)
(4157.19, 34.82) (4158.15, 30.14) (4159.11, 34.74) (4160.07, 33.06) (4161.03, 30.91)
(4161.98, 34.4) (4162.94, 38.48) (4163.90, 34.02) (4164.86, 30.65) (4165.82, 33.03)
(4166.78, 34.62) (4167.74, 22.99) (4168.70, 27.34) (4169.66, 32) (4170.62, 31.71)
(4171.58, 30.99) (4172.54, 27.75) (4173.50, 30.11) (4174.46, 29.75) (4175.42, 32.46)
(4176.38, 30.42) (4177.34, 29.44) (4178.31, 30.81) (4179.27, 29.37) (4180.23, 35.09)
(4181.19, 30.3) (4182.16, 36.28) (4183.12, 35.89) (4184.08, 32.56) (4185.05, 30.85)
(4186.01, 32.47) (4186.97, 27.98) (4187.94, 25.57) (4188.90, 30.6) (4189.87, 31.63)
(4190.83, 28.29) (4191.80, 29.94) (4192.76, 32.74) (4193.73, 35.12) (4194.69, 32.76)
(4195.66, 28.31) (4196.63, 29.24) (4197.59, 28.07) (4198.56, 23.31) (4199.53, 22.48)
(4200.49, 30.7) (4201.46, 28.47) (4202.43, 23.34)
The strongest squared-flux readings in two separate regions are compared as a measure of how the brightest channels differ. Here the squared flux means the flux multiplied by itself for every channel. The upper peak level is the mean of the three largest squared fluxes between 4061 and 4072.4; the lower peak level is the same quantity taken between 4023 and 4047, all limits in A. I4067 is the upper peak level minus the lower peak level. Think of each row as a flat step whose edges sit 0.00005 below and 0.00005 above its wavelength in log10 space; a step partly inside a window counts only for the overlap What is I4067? -207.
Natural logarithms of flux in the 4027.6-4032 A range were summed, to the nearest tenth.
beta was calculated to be 16.9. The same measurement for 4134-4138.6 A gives 17.1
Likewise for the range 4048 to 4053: 17.1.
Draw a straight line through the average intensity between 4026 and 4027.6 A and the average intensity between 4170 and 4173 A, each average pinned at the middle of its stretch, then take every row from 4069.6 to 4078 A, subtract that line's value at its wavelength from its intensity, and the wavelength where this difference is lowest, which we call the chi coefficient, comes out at 4071.93 A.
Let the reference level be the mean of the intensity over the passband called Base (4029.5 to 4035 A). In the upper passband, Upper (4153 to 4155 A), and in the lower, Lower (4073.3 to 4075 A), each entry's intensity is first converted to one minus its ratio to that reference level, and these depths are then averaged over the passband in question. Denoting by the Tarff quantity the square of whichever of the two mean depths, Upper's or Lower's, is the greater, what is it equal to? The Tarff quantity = 0.012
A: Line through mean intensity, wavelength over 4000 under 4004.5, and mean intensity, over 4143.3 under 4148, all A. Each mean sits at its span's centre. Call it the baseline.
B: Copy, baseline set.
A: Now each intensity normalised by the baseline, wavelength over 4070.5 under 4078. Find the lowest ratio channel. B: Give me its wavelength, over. 4071.93 A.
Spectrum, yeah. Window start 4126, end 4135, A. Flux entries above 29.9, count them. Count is 6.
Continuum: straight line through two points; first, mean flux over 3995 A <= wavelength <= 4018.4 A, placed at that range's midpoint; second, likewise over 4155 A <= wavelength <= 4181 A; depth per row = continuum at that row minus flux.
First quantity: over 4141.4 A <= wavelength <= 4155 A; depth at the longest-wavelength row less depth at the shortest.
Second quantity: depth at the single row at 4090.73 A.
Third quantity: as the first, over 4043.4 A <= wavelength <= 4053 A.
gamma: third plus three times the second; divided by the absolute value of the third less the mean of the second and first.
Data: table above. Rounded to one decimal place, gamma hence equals 1.2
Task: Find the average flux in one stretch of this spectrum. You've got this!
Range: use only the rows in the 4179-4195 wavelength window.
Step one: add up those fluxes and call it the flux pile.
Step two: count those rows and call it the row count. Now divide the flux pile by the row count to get 31.6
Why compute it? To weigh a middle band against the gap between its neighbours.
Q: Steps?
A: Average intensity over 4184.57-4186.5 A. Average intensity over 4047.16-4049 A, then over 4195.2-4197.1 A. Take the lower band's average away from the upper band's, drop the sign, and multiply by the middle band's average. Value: 164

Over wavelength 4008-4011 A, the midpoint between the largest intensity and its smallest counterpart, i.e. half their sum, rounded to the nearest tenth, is 33.1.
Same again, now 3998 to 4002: 31.2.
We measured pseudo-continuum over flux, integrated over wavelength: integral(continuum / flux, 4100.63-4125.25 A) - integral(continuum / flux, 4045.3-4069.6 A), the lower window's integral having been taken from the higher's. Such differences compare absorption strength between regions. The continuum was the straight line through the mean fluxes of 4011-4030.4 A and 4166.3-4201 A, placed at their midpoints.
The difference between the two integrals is -1.3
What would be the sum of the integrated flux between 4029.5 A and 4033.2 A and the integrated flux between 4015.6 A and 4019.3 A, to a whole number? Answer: 219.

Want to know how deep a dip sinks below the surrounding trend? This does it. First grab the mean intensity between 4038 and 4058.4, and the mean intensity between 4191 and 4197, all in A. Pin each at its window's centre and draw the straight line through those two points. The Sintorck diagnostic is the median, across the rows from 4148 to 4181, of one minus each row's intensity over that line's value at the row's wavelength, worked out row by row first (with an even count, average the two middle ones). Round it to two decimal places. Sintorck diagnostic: -0.01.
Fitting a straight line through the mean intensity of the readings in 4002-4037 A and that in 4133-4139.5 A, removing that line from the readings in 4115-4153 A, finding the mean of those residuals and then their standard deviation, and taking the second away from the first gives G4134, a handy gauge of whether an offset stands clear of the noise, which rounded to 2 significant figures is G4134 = -1.7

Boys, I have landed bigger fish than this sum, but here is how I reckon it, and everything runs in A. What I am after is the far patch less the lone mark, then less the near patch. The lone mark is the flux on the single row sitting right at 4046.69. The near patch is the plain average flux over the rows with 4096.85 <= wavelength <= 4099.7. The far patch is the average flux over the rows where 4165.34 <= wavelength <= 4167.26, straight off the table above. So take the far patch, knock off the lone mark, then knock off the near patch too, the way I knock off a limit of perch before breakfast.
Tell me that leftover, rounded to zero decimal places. -20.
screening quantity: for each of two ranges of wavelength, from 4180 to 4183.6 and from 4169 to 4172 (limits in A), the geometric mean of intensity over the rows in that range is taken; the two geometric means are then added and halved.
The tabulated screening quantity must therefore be 32.9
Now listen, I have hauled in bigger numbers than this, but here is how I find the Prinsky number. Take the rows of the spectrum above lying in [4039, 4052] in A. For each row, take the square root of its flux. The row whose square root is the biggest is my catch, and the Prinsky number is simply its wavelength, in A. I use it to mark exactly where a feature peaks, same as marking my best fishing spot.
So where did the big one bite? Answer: 4039.25 A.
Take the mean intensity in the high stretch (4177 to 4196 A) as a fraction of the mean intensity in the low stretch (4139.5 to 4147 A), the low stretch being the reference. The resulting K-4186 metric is 1.00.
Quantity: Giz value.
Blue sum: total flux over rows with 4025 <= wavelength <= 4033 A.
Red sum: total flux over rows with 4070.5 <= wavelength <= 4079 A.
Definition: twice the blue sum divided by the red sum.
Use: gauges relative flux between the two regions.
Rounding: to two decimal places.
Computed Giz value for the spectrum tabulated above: 2.15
